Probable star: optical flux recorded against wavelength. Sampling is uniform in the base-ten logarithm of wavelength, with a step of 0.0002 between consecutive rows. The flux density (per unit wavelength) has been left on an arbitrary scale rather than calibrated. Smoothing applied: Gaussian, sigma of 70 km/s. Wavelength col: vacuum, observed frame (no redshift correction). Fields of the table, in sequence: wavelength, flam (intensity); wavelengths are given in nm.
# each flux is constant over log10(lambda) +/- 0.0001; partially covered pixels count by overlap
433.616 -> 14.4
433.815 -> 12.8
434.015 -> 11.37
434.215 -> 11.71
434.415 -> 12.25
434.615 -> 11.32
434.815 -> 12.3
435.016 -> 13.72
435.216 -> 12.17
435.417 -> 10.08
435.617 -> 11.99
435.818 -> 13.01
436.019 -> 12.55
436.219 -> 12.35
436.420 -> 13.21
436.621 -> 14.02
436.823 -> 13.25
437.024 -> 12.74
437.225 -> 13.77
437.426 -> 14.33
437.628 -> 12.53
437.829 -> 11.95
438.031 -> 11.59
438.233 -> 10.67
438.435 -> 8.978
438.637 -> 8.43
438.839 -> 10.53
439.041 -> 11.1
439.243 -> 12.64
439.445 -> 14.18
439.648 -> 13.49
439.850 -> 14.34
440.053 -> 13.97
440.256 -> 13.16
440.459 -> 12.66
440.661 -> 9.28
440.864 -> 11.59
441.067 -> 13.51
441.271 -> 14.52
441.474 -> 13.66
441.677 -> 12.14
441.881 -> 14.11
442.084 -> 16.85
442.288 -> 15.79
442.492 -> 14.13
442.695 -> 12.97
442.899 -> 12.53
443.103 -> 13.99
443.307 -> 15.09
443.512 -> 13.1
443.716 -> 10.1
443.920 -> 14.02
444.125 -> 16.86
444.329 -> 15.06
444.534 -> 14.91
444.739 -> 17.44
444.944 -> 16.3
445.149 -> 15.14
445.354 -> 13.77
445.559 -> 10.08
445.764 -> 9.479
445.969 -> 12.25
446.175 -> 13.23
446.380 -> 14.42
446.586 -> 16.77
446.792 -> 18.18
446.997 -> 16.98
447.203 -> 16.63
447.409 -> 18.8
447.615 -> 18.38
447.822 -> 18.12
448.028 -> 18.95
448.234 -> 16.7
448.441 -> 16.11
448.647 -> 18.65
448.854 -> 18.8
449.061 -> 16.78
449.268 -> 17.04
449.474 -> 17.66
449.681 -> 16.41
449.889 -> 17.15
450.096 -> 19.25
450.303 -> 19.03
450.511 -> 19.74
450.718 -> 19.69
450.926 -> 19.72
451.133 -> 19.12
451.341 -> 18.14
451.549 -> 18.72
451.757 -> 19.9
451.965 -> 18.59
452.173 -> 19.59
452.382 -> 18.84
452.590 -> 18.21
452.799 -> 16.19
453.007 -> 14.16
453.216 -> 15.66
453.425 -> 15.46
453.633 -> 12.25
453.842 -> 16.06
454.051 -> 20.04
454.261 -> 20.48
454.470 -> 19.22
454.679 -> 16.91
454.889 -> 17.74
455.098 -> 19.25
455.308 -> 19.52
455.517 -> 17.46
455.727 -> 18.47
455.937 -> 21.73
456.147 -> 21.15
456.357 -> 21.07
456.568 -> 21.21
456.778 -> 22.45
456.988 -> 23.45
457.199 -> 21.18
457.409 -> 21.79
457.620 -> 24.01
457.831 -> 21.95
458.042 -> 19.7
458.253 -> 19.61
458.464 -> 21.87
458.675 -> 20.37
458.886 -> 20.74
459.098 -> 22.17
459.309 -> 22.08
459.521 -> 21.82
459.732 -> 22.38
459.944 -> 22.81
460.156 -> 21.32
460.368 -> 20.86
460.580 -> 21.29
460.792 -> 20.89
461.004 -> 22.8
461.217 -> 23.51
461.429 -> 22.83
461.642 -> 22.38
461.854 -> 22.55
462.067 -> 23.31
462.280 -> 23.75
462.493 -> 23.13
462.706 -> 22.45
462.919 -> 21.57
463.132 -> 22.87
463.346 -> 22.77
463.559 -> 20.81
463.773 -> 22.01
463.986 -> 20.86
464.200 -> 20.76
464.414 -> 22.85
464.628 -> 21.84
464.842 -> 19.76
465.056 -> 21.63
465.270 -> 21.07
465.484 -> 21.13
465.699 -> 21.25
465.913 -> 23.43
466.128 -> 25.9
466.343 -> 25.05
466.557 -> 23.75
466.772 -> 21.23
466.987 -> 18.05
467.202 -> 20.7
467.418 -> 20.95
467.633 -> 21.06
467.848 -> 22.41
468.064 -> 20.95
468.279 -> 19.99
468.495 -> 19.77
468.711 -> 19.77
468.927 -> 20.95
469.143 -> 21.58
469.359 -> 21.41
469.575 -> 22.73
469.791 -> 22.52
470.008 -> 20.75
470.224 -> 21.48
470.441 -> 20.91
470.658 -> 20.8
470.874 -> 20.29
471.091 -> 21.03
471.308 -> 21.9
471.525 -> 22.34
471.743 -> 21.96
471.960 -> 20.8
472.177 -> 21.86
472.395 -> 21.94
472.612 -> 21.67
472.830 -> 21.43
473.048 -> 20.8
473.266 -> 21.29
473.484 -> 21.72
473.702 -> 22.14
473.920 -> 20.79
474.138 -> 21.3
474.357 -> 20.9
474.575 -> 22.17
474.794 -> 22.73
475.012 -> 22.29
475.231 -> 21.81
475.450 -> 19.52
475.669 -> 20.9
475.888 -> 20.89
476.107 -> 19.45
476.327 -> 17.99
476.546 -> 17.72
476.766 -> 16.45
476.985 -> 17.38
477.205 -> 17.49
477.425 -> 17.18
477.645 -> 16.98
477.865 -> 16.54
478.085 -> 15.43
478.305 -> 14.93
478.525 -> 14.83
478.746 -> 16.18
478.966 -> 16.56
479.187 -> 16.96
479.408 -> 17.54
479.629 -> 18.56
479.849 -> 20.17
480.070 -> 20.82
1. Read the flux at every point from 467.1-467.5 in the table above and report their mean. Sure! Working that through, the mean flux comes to 20.8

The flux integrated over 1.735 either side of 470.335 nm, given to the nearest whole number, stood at 74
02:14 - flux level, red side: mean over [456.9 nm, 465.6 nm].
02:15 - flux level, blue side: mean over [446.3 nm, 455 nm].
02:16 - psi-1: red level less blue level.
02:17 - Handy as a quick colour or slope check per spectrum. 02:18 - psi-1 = 4.1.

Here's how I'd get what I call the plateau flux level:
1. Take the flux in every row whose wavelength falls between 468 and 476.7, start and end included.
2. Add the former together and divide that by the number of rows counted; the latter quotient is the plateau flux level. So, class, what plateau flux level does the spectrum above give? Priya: 21.1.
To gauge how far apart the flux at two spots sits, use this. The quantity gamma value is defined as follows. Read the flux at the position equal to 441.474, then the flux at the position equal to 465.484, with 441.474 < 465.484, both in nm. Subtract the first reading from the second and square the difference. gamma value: 56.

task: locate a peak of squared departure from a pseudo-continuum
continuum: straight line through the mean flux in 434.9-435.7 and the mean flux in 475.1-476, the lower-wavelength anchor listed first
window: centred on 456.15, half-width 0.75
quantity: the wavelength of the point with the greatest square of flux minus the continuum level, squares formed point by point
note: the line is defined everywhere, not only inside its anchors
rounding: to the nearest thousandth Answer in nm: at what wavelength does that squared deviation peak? 456.778 nm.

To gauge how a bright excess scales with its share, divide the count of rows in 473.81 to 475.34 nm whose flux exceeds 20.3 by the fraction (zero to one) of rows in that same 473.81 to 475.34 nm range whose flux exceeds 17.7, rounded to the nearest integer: 7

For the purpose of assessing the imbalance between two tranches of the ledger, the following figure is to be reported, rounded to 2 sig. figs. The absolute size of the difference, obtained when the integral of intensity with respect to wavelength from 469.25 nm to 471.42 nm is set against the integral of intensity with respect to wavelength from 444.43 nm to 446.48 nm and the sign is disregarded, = 18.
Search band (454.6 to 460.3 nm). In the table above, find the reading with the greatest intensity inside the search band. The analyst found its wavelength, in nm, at 457.620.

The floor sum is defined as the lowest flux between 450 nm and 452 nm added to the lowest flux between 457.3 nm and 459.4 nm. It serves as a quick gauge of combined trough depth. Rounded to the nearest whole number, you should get 38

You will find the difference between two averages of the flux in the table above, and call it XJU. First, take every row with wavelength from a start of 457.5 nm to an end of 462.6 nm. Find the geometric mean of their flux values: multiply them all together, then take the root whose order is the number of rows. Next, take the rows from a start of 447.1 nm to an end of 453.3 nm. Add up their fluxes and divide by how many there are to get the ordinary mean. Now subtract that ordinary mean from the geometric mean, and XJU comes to 3.9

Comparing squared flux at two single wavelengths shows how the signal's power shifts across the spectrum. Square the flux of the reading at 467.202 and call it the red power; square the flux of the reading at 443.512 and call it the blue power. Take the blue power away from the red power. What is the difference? 257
